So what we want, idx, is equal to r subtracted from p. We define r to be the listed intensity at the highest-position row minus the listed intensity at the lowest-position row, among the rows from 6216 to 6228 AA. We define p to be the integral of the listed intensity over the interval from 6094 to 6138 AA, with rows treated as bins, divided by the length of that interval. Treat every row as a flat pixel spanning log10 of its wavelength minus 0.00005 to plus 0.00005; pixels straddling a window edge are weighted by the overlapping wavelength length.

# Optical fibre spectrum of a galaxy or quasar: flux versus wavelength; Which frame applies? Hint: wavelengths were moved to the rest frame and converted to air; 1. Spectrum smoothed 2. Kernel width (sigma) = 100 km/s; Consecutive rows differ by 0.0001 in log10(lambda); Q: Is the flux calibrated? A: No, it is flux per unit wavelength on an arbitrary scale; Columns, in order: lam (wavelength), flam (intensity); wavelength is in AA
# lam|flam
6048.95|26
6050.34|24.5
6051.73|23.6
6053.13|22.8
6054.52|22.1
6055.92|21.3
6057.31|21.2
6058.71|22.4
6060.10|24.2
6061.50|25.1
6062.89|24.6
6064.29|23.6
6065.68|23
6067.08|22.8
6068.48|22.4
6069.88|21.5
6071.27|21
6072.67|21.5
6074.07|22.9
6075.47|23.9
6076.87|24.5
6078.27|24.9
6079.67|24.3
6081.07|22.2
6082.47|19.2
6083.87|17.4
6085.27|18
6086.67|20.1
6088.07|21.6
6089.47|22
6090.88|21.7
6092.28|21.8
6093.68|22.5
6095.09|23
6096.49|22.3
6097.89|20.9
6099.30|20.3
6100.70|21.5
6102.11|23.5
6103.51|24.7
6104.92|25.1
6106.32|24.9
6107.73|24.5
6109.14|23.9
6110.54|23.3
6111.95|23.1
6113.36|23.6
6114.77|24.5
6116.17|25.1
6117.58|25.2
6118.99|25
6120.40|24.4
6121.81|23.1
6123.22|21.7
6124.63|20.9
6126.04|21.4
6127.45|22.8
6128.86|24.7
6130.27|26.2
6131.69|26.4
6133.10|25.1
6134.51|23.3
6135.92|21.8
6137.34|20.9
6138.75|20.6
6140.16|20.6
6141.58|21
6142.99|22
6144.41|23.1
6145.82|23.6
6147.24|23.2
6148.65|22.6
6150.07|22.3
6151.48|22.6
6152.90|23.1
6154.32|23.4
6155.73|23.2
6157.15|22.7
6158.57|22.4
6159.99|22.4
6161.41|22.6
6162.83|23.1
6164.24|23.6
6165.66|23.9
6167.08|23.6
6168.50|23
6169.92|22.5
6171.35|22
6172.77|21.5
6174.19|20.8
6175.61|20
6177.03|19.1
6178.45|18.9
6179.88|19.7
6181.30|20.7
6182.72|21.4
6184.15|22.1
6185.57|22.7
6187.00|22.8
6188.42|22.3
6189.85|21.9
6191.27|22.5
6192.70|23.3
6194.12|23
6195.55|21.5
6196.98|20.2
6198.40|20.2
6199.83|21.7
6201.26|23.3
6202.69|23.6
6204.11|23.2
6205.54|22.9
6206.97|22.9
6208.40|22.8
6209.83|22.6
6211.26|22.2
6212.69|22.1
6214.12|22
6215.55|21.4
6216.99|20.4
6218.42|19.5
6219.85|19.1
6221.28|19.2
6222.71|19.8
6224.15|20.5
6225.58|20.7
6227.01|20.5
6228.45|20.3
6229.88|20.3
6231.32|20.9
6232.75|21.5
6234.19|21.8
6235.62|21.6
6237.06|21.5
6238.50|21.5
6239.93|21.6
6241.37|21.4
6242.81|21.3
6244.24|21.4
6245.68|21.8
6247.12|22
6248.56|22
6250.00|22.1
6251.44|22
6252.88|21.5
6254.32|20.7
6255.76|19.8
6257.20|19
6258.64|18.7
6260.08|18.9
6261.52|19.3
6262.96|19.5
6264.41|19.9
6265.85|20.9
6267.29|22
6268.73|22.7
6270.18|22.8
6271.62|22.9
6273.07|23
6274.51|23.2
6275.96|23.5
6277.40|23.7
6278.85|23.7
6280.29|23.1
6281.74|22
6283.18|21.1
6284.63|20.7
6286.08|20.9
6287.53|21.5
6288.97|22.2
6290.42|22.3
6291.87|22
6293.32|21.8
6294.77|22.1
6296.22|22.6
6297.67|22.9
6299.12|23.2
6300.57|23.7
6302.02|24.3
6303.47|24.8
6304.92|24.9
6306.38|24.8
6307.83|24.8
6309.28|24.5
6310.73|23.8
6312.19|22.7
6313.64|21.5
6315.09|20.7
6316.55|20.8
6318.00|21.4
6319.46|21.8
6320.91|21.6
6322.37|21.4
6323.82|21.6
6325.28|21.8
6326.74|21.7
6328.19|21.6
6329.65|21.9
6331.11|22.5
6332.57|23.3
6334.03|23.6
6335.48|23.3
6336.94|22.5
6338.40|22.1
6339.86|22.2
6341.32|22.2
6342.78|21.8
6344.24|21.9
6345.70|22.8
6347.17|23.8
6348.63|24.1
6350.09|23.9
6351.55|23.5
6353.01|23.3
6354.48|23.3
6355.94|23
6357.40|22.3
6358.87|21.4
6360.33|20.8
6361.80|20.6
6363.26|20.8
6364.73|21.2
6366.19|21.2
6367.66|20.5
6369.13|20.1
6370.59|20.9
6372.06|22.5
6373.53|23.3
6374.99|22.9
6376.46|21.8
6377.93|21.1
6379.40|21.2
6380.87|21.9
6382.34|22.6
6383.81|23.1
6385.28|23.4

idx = 23.3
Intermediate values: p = 23.4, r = 0.1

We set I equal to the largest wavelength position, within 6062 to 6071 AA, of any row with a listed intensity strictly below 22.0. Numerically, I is 6069.88 AA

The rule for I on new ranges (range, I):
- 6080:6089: 6088.07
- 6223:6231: 6229.88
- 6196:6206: 6199.83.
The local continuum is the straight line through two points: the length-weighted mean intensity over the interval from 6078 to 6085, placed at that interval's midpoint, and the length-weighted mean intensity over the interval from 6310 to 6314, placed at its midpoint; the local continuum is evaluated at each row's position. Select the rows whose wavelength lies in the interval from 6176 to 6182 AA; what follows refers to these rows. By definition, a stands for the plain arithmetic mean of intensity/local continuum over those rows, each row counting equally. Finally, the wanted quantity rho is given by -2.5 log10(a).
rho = 0.12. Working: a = 0.90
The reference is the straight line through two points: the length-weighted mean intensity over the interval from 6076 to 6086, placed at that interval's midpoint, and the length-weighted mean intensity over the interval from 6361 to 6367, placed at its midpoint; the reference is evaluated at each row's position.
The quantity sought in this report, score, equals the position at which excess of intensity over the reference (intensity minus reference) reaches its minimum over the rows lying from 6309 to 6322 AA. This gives 6315.09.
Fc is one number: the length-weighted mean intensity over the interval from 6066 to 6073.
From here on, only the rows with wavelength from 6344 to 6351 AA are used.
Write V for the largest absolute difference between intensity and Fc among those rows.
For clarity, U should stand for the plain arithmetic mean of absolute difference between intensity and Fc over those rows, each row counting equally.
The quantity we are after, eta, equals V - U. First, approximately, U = 1.4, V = 2.19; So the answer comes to 0.80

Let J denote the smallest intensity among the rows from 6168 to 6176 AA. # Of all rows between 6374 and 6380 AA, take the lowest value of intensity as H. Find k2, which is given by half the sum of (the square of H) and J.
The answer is 233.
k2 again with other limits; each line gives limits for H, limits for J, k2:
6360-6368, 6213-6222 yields 220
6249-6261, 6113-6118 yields 187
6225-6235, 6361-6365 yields 216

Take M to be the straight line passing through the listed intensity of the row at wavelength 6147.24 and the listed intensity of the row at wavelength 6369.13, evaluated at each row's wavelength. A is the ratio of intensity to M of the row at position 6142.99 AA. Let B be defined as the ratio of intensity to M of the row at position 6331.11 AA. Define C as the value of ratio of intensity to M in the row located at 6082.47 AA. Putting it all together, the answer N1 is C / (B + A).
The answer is 0.39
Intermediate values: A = 0.95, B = 1.09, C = 0.797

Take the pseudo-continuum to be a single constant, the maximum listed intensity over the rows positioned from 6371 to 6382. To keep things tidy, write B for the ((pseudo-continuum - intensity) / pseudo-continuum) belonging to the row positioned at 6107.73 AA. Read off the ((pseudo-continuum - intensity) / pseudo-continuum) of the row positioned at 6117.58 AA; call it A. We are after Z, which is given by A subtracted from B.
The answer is 0.03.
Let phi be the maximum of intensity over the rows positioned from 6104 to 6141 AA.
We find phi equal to 26.4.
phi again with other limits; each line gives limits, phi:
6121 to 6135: 26.4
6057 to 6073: 25.1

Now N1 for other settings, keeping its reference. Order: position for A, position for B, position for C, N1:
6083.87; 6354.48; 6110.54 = 0.53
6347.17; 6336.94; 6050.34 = 0.44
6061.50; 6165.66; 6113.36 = 0.48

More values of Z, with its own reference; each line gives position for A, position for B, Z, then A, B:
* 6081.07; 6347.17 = -0.07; 0.05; -0.021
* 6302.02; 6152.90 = 0.05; -0.04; 0.009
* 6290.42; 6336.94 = -0.01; 0.04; 0.034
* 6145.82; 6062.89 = -0.04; -0.01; -0.056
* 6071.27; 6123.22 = -0.03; 0.10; 0.069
